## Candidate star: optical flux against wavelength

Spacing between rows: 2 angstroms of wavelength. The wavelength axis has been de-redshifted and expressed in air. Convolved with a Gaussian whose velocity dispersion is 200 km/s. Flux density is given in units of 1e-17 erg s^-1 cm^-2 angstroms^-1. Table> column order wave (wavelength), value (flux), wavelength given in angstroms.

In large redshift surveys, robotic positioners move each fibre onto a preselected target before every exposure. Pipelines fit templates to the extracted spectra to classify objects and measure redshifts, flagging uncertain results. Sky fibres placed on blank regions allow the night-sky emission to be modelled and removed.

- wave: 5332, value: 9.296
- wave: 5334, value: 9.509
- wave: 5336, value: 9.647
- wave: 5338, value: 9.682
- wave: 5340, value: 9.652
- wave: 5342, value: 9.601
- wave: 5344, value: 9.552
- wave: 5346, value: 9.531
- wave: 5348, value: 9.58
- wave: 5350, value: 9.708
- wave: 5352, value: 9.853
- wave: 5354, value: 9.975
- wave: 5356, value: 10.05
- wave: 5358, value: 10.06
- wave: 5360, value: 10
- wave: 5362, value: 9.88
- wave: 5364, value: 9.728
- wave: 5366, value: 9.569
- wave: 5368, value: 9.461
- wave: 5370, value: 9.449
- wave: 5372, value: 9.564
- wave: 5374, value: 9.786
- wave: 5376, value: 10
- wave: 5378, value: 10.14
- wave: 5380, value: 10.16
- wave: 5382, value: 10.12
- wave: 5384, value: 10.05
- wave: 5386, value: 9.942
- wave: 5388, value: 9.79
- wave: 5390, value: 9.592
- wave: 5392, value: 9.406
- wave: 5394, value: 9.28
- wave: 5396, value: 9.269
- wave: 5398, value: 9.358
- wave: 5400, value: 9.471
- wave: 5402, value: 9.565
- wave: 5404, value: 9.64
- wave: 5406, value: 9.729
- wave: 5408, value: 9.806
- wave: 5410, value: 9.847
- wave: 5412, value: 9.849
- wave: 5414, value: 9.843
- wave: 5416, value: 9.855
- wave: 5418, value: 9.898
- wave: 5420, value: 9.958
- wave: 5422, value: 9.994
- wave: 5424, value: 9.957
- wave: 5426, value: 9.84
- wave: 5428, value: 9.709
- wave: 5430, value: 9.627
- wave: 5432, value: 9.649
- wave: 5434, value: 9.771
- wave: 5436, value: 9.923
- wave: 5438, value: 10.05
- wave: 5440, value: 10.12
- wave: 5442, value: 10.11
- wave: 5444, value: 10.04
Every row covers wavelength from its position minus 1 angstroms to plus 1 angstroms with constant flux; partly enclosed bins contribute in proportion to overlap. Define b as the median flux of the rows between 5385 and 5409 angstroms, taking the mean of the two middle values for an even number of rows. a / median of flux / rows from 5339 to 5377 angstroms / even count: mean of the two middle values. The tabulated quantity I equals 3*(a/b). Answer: 3.04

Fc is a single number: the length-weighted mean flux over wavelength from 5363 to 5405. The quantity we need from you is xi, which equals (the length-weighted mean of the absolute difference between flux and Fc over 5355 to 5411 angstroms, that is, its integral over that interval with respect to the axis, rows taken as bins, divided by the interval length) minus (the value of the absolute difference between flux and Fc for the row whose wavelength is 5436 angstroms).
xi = 0.00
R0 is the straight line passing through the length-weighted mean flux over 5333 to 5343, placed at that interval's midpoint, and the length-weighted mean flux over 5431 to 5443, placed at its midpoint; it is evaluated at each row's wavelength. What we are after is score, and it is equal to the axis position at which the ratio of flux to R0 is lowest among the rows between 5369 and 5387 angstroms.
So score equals 5370 angstroms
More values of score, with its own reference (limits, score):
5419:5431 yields 5430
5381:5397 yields 5396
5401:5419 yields 5402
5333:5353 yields 5346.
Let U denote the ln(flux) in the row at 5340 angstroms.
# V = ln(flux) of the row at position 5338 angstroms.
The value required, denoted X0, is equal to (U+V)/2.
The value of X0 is 2.27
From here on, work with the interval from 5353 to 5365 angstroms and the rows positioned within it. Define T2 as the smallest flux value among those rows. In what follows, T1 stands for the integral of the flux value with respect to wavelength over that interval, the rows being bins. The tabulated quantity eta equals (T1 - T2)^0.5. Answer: 10.5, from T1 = 119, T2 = 9.728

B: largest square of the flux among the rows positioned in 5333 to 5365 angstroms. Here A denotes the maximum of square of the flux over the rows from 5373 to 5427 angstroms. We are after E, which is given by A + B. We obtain 204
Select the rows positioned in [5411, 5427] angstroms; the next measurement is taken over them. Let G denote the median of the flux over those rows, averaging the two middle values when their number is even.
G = 9.88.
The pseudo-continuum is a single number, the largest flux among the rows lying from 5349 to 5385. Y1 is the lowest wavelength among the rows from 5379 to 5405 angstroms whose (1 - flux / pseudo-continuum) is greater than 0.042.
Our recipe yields 5390 angstroms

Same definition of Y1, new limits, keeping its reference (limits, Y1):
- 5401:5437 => 5402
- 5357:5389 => 5364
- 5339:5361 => 5340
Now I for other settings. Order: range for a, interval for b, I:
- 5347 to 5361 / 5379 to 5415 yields 3.07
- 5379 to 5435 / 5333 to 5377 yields 3.04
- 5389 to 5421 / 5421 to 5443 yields 2.93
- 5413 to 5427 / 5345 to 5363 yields 3.01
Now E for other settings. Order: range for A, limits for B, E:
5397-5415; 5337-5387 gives 200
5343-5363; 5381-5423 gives 204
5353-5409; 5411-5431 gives 203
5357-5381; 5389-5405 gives 196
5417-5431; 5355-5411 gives 203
